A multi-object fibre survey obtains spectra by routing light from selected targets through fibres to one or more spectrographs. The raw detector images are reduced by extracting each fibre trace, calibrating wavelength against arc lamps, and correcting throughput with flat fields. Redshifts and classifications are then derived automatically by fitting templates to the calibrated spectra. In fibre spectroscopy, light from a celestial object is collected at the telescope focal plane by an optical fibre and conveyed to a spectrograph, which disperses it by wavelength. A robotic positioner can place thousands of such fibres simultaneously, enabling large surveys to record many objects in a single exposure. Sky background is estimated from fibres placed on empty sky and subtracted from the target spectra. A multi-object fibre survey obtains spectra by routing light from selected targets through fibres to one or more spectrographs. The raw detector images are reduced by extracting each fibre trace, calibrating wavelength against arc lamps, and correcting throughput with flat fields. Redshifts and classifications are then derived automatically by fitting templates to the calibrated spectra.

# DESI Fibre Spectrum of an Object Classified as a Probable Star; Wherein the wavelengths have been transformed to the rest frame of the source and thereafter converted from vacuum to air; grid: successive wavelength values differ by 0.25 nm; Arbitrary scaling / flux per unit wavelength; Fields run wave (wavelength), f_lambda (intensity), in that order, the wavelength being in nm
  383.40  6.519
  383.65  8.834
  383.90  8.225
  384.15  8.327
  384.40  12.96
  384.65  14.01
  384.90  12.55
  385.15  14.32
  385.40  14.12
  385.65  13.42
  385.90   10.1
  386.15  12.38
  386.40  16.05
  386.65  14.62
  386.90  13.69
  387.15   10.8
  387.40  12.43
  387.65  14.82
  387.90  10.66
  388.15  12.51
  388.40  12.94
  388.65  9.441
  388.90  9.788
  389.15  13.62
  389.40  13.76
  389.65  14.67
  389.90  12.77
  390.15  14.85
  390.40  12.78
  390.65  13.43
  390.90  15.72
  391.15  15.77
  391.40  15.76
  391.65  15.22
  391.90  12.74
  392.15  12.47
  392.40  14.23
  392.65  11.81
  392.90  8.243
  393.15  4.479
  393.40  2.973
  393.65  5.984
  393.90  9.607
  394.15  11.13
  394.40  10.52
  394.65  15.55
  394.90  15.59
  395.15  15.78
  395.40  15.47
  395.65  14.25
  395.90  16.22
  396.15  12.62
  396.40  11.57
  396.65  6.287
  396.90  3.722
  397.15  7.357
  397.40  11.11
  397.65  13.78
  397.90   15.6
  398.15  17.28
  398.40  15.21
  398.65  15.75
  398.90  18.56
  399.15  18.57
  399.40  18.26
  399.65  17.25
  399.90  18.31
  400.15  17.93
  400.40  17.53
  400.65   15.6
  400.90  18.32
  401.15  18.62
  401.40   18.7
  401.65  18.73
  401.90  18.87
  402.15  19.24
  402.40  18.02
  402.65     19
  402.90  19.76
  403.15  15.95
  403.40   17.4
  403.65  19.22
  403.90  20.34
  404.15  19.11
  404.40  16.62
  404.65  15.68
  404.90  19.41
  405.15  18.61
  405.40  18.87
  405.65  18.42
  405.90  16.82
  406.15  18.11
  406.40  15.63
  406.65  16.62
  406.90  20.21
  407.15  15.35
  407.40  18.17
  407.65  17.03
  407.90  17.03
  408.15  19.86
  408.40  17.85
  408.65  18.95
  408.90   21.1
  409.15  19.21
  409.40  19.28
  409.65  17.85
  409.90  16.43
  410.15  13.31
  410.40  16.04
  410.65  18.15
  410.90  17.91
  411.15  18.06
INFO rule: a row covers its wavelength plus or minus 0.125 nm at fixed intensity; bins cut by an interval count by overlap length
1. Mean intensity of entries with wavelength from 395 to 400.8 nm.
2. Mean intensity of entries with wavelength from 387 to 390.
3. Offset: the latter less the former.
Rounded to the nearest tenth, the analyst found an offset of -2.2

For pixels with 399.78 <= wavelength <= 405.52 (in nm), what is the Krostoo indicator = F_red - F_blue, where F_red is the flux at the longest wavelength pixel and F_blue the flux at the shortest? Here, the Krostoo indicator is 0.6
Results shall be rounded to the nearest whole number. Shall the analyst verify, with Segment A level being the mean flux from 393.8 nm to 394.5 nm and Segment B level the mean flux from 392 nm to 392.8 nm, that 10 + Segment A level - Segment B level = 8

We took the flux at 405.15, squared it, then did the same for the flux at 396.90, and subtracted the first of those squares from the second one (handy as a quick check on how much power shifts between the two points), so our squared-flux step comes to -332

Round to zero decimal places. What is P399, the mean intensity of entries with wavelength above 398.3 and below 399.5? 17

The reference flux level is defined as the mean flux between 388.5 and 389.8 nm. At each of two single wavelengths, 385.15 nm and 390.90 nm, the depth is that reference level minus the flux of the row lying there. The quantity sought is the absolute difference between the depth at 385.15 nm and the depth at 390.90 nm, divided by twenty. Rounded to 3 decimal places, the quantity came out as 0.070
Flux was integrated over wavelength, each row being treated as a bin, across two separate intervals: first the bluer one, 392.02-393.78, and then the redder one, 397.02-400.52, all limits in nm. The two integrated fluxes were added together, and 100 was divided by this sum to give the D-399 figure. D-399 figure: 1.41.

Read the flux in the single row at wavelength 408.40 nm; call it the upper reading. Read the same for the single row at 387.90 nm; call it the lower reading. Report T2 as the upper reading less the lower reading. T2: 7.2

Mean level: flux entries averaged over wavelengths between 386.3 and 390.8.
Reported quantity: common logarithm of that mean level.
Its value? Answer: 1.11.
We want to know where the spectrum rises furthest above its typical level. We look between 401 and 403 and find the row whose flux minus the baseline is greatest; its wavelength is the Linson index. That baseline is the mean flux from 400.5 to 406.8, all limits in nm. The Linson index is 402.90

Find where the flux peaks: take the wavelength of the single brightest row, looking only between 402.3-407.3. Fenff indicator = 403.90 nm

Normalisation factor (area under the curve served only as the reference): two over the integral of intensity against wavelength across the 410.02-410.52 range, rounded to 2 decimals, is 0.27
